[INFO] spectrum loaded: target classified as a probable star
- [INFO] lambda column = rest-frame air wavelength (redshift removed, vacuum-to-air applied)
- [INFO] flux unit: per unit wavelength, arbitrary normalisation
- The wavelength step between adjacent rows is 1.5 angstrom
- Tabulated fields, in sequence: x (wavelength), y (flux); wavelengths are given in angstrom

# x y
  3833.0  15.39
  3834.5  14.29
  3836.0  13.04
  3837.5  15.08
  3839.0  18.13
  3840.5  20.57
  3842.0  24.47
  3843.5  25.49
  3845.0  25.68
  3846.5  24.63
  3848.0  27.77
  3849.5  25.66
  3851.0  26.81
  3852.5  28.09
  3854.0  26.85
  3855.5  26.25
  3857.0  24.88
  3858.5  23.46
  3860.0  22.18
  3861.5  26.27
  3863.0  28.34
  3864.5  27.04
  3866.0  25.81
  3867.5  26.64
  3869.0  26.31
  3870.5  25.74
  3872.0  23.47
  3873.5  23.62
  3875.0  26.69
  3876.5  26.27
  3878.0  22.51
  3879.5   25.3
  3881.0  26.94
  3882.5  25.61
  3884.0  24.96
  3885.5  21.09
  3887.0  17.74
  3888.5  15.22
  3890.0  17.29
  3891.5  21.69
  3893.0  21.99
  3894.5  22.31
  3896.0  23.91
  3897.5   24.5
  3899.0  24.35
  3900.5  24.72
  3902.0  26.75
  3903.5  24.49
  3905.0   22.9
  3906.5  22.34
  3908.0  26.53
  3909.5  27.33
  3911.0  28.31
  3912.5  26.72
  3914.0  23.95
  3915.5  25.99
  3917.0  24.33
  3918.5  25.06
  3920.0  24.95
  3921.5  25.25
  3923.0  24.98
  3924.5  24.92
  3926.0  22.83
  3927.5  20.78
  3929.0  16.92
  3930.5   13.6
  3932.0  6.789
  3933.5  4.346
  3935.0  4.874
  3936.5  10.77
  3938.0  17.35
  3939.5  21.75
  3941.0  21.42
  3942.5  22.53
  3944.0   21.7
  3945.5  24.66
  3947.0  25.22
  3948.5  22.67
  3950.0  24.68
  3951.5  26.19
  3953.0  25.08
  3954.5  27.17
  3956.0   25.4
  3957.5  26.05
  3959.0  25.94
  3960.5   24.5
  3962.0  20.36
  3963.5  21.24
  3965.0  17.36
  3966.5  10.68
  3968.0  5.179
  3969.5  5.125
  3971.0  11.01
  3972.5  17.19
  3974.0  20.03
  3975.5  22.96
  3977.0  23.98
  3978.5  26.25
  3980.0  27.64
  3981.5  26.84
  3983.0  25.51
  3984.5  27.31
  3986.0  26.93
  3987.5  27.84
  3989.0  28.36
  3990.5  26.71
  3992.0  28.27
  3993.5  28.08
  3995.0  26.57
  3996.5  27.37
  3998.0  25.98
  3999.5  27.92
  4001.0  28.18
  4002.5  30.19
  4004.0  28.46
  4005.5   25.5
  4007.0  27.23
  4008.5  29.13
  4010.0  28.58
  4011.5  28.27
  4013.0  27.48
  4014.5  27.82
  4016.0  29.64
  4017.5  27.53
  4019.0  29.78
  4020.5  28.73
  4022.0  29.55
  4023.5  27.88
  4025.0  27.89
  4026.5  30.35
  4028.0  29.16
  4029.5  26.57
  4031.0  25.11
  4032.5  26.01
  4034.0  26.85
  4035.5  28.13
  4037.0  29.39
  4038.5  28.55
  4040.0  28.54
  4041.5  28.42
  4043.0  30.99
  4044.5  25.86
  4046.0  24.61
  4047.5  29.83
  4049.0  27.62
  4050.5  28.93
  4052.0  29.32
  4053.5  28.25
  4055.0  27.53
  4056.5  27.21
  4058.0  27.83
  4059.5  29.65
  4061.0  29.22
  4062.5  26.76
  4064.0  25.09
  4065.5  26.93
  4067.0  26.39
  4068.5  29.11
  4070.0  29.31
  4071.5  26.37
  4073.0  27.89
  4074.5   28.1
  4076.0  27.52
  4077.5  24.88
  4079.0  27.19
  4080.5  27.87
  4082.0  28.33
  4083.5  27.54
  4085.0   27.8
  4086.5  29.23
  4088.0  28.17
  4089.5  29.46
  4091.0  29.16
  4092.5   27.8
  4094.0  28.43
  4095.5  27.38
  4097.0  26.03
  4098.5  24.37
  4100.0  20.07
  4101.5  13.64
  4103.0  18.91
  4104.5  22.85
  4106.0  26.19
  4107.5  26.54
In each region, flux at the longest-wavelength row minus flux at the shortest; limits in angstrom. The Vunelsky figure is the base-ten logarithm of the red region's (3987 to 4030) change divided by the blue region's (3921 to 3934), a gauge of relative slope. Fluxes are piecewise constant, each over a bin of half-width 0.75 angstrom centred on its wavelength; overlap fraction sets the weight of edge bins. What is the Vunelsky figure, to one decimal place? -1.2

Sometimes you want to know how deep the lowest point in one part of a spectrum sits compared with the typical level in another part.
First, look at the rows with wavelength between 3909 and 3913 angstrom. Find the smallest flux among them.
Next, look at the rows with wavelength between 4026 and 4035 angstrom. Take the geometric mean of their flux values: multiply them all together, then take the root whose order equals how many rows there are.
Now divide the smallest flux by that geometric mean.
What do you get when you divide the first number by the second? 0.98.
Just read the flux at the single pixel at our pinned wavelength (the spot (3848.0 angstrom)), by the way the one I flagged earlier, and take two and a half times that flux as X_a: 69.4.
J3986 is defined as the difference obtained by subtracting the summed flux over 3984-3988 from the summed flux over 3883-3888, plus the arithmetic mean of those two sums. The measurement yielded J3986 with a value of 55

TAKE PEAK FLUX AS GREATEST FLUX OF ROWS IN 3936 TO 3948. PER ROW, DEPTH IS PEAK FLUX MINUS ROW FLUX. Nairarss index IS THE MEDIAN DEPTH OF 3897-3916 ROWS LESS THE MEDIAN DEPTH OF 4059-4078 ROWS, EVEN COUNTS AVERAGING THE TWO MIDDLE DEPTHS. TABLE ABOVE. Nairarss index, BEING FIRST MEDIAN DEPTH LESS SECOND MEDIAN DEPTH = 2.8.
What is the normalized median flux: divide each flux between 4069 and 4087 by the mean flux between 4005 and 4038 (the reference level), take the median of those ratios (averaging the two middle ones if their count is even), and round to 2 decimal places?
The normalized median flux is 0.99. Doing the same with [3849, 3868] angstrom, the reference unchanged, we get 0.94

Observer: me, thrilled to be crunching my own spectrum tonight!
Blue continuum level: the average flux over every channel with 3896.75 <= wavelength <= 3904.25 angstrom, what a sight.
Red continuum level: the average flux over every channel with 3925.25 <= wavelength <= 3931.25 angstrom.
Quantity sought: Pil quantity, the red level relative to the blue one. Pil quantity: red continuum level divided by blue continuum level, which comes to 0.74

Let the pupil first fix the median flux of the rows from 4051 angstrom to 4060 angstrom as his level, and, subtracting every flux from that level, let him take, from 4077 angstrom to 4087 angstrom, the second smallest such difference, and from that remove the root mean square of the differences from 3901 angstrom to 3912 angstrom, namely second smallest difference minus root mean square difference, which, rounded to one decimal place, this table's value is -3.6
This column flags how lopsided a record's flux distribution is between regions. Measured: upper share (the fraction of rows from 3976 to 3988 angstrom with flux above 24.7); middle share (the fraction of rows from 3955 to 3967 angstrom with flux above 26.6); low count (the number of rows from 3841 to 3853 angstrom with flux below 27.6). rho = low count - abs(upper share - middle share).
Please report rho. 5.1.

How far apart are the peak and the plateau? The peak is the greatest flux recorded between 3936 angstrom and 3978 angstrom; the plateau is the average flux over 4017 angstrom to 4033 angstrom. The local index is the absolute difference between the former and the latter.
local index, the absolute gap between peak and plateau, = 1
